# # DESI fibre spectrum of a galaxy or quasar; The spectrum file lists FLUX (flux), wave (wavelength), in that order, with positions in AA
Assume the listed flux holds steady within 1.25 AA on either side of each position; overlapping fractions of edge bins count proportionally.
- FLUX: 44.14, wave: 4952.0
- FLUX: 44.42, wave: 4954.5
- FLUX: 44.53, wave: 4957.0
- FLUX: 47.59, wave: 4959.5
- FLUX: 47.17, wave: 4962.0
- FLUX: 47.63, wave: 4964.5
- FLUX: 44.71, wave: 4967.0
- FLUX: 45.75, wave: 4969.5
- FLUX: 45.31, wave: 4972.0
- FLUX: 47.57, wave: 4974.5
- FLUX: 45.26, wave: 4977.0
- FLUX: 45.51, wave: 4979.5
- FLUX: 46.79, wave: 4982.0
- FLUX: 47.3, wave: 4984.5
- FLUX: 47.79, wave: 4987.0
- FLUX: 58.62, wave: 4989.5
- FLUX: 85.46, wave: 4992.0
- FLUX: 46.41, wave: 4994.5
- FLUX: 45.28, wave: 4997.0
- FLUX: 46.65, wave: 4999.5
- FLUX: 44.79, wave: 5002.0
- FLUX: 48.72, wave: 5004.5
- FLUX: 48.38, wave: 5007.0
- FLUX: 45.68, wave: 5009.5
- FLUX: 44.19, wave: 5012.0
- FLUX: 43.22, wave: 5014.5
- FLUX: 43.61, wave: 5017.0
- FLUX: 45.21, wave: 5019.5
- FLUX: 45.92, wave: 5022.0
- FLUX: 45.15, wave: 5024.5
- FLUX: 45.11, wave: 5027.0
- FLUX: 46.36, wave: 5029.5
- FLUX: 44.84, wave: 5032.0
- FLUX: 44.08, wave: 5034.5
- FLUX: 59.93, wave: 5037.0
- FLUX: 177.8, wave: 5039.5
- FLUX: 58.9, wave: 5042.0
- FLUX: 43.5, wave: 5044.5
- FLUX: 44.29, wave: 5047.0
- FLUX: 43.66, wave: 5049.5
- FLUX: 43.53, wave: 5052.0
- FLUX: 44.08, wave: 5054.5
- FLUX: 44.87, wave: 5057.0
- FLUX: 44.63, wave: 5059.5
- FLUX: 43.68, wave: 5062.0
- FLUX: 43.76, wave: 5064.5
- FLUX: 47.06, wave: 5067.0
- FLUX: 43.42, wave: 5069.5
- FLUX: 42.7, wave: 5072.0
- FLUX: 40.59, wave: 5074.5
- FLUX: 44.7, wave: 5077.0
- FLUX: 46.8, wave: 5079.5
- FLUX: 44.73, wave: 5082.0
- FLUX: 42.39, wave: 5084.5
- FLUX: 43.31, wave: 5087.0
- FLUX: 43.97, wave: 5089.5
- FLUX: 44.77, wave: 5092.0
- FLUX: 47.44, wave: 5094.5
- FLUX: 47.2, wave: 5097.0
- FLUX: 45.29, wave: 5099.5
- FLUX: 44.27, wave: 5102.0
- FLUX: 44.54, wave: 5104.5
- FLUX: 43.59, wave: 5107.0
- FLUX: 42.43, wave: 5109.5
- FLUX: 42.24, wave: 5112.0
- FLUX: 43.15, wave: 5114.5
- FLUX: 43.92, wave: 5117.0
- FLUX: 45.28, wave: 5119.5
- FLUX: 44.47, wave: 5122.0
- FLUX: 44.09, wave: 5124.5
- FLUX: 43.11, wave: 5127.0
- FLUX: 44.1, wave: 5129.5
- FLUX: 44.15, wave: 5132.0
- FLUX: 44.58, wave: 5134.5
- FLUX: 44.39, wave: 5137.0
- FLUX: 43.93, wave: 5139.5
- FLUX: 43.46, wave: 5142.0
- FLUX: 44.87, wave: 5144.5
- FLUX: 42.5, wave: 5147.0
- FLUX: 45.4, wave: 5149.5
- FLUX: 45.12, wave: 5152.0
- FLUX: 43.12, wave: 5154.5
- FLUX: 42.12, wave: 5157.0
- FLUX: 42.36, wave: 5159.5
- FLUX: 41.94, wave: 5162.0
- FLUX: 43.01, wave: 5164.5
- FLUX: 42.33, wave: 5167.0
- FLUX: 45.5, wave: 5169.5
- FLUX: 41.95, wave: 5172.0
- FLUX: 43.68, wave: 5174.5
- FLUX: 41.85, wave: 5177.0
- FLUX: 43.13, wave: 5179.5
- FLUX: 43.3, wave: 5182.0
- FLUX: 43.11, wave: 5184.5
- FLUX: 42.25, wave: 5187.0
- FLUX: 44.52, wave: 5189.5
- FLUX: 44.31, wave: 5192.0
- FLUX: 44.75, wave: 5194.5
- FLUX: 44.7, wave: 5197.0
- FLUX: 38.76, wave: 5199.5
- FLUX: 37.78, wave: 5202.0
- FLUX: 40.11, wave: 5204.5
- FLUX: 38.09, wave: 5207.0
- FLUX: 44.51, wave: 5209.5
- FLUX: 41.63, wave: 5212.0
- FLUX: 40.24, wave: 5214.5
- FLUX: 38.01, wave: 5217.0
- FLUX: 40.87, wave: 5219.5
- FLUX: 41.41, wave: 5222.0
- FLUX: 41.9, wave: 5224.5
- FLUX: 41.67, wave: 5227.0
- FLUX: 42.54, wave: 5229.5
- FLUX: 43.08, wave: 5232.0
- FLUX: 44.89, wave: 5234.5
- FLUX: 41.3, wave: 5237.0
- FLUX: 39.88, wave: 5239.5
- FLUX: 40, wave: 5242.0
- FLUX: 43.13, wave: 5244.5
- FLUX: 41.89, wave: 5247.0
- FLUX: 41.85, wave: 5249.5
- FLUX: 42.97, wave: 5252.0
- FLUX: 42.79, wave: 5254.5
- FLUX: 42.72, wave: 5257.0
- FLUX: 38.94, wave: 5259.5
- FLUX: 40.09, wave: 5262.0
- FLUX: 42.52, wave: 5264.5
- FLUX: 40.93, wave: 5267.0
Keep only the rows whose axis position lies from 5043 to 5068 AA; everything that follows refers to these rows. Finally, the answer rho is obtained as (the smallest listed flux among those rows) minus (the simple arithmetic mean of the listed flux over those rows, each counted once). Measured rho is -1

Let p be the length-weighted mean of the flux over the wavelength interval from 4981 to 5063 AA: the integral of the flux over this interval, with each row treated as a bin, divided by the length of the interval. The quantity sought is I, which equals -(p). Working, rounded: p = 52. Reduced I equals -52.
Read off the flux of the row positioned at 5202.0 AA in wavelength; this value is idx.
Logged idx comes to 37.78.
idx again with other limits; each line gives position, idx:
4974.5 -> 47.57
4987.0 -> 47.79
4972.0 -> 45.31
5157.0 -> 42.12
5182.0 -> 43.3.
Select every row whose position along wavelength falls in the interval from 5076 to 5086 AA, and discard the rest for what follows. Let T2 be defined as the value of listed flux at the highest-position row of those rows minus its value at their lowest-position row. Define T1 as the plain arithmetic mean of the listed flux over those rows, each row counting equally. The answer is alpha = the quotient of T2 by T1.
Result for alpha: -0.05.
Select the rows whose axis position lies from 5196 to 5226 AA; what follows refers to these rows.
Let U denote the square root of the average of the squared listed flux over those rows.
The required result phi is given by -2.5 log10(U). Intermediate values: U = 40.7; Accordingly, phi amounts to -4.02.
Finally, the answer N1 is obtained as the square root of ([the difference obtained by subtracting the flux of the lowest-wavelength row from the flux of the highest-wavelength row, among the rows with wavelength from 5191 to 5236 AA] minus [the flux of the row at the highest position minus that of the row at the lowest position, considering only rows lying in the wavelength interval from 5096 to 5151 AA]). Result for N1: 1.54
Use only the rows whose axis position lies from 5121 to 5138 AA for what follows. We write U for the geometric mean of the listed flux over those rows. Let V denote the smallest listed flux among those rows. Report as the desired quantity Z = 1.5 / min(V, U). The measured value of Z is 0.0348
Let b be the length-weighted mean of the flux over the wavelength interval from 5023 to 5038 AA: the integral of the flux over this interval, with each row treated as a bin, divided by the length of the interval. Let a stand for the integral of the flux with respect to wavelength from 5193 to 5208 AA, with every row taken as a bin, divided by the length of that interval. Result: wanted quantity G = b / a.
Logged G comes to 1.16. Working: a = 40.8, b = 47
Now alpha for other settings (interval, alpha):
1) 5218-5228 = 0.02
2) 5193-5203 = -0.17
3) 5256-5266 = 0.00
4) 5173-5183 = -0.01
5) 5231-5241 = -0.08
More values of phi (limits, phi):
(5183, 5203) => -4.07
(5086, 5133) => -4.12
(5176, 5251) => -4.06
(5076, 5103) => -4.13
